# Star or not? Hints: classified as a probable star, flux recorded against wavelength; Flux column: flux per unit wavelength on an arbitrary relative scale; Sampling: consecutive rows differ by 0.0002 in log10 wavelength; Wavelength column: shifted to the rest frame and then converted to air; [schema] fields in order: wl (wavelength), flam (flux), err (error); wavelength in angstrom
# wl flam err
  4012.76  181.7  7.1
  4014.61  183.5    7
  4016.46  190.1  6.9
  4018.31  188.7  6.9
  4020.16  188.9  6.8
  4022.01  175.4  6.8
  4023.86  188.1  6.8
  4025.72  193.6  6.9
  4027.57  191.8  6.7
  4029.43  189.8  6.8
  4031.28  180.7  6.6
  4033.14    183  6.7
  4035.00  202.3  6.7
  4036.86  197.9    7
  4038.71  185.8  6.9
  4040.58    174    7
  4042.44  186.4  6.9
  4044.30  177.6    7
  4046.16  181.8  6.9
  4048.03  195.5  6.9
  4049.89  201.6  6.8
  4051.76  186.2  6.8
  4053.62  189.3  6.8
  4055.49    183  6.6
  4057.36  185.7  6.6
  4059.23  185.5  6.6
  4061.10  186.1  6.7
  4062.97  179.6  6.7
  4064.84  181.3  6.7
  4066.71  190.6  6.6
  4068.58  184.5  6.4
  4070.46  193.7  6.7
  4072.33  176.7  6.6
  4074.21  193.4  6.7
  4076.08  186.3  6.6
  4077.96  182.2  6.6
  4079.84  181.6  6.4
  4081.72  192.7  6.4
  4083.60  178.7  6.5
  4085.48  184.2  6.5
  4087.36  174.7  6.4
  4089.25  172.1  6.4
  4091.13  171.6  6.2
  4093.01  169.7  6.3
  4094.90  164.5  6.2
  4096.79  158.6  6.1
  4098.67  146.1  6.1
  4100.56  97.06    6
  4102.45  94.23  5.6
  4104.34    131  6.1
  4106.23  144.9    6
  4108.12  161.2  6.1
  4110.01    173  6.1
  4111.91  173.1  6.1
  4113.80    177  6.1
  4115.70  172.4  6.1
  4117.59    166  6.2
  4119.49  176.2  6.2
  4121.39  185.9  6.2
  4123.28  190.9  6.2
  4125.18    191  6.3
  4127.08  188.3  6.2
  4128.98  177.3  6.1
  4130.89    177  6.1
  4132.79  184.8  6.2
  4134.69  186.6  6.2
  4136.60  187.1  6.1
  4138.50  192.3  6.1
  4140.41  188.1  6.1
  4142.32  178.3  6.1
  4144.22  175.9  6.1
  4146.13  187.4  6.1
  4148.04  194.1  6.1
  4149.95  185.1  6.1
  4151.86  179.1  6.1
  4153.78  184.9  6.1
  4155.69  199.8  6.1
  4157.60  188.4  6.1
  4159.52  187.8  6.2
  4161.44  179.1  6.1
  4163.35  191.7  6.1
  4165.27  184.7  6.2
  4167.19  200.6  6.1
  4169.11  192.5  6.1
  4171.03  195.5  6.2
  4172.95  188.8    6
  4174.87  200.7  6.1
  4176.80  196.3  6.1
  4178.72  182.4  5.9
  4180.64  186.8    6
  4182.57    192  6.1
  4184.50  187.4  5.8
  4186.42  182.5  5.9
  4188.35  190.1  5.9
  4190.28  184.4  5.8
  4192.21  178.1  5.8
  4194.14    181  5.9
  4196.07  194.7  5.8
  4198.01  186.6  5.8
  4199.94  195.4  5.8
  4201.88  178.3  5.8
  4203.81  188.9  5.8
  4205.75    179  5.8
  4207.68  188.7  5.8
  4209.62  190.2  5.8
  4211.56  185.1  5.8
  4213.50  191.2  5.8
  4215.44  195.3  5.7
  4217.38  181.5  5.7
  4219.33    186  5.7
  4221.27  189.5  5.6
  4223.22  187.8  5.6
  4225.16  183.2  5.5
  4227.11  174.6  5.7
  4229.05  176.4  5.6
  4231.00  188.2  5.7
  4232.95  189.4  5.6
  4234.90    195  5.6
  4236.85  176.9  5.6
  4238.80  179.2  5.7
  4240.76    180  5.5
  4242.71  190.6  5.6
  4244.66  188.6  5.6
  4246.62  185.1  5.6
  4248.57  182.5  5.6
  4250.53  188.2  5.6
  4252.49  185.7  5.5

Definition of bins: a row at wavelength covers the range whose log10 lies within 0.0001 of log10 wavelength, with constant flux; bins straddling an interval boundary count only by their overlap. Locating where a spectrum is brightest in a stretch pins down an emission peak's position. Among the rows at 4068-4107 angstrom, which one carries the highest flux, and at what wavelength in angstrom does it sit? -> 4070.46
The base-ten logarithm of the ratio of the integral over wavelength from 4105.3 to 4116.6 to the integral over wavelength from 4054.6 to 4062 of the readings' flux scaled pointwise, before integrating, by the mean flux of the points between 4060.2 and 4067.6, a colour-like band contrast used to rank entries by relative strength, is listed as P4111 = 0.14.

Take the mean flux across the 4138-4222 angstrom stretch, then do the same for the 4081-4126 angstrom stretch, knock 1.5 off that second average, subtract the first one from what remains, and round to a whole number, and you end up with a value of -25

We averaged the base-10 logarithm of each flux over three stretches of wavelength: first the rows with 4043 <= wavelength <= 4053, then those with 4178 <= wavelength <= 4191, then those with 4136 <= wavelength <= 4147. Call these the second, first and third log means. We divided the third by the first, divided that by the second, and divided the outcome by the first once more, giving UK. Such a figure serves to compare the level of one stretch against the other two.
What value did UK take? 0.193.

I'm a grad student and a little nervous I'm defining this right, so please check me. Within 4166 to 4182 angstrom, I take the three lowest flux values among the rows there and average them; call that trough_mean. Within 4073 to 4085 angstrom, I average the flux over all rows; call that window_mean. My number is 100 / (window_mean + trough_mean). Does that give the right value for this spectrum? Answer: 0.269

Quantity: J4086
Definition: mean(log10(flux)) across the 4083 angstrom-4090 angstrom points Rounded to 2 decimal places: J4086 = 2.25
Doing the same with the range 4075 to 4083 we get 2.27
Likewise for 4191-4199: 2.27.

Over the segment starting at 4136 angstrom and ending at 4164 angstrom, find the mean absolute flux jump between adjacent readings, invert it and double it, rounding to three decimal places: 0.257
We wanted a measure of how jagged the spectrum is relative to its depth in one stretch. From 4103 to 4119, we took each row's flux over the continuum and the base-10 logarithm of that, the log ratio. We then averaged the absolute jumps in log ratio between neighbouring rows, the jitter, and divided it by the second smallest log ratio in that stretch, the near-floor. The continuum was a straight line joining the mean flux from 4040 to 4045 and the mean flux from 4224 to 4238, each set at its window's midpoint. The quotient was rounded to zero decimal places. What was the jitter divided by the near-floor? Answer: 0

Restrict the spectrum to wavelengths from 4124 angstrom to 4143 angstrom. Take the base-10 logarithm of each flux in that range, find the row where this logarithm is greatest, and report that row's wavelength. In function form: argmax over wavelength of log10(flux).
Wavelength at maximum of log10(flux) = 4138.50 angstrom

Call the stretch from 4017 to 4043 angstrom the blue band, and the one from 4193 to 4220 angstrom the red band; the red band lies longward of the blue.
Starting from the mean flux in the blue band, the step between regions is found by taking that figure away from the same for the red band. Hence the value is 0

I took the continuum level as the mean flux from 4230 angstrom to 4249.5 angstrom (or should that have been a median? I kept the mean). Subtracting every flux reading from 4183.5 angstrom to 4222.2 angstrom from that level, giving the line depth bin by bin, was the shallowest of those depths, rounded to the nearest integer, -10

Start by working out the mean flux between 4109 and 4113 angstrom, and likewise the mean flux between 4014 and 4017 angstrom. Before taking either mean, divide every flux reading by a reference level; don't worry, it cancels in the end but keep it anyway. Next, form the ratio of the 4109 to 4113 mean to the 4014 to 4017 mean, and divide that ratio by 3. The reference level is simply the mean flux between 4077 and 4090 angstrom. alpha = 0.309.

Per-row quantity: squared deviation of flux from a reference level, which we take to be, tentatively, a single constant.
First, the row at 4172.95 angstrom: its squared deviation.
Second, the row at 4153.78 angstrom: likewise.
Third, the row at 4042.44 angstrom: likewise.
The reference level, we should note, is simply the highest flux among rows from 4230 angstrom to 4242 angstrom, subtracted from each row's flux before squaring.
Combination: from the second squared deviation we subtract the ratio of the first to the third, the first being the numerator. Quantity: 101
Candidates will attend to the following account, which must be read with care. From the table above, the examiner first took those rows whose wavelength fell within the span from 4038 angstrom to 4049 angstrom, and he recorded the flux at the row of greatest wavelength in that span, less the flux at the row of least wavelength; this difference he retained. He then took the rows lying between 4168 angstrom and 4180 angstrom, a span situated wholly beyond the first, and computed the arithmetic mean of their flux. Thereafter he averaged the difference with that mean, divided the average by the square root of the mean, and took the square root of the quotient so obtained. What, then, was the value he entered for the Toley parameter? 2.70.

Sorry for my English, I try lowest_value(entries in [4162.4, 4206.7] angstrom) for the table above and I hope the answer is 178.1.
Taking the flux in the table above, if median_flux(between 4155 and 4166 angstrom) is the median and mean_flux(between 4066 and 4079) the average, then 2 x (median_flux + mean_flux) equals 750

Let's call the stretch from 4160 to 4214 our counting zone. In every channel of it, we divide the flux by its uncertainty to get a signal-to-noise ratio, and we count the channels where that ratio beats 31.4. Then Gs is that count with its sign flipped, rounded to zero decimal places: -19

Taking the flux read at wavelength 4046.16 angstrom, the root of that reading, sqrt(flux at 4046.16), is 13.5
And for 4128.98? 13.3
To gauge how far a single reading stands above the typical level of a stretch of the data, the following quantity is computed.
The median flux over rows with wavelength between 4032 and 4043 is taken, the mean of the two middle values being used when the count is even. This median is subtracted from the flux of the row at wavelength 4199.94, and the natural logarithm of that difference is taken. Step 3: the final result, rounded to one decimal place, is 2.2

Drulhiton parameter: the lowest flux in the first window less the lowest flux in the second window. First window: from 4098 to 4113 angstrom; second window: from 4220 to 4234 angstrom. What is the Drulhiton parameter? -80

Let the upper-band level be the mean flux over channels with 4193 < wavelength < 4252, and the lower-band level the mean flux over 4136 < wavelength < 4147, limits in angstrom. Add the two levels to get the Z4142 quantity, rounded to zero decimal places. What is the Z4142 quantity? 371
